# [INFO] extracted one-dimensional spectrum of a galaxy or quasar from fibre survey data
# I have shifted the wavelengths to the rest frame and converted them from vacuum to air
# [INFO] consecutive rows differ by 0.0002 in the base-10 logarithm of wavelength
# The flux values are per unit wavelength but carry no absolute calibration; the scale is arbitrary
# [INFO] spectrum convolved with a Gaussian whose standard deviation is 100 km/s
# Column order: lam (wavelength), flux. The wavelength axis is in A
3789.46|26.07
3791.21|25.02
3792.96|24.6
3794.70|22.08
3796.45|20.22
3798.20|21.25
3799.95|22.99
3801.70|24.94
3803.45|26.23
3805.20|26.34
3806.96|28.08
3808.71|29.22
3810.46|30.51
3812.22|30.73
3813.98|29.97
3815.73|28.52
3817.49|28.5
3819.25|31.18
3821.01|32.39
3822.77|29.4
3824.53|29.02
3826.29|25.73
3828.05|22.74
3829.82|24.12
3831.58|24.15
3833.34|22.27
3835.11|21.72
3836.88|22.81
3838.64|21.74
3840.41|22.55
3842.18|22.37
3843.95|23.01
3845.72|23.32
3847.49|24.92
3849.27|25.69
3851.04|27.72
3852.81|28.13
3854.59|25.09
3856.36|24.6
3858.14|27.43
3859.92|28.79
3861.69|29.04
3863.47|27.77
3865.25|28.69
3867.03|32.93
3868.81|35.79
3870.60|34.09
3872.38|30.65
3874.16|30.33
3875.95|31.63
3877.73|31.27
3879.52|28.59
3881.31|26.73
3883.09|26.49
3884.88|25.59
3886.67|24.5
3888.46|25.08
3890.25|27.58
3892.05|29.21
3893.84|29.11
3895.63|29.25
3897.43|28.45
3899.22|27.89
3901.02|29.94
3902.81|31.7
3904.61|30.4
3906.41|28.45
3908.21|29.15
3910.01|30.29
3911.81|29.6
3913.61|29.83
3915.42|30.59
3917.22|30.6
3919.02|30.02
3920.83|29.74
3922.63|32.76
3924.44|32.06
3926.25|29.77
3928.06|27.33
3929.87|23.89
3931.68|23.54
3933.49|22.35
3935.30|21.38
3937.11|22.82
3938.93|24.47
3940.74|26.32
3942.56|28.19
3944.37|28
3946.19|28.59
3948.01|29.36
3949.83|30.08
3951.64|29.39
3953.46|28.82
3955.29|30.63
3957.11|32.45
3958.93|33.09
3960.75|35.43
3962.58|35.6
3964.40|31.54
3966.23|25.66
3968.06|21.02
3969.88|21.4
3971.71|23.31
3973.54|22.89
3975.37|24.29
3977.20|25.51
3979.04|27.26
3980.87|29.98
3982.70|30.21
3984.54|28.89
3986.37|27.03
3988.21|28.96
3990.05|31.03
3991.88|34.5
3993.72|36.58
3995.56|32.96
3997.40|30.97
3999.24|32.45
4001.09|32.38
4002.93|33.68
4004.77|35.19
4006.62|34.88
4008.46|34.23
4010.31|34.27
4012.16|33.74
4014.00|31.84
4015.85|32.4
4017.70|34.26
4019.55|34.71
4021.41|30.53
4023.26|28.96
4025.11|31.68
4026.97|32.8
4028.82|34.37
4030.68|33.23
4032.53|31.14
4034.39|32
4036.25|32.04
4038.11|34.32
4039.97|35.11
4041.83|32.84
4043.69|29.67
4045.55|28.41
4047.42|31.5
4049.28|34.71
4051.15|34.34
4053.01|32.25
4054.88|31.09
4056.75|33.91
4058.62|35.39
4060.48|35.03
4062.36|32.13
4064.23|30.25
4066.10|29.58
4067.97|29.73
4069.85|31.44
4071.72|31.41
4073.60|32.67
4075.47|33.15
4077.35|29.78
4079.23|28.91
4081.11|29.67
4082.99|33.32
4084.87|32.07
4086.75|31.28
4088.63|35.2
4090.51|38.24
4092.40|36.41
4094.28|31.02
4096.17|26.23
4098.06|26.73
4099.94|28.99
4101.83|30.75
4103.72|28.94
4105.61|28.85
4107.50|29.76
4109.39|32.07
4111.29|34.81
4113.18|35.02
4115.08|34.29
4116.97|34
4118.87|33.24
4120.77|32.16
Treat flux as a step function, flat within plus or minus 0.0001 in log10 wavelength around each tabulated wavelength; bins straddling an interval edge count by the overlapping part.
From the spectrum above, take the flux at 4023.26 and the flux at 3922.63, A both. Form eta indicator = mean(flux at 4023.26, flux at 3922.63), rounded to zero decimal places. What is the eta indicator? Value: 31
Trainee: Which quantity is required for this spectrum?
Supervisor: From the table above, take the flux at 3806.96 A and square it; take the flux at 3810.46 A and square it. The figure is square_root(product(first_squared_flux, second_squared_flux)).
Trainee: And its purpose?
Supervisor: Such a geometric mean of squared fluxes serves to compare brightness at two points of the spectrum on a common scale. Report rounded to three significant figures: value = 857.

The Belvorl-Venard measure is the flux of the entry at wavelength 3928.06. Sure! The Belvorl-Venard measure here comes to 27.33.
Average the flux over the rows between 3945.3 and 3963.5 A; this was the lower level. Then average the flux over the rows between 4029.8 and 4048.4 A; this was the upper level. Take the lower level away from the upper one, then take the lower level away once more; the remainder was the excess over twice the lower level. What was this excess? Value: -31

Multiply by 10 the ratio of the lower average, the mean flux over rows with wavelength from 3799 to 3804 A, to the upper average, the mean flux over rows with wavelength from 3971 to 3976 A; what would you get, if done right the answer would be 10.5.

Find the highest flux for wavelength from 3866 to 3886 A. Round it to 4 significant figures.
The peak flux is 35.79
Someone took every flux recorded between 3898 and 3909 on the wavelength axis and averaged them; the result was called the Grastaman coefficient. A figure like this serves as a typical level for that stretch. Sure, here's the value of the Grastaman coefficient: 29.6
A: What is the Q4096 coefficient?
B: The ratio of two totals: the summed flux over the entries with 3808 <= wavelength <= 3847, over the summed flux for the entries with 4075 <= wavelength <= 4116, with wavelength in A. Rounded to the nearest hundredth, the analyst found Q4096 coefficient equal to 0.83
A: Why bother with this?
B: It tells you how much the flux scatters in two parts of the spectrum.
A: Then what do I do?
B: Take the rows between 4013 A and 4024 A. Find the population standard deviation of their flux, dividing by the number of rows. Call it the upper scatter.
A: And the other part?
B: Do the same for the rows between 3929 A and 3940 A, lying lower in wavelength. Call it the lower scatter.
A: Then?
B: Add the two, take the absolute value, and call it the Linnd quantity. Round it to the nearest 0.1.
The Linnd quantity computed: 3.0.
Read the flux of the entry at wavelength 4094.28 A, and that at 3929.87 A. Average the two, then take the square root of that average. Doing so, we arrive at 5.24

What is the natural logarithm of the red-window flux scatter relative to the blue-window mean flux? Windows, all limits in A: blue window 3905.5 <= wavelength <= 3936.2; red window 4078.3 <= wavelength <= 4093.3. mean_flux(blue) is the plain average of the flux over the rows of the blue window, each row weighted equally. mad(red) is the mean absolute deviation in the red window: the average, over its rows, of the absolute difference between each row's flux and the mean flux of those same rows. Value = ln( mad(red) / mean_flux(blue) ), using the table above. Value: -2.4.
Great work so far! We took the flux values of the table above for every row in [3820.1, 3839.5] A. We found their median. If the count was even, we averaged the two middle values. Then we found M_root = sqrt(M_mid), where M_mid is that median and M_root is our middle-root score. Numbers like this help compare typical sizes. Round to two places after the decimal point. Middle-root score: 4.91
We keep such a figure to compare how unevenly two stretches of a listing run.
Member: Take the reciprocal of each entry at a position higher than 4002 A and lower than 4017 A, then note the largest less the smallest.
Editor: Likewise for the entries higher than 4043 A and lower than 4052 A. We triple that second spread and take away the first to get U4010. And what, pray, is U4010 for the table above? 0.016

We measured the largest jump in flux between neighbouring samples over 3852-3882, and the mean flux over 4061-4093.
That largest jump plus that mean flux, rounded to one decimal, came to 36.3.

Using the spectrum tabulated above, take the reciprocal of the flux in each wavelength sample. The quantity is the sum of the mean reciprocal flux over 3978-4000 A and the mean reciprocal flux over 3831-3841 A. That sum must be 0.077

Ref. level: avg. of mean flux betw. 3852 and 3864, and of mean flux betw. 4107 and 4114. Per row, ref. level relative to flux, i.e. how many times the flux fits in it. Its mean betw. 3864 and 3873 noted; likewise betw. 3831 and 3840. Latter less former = 0.40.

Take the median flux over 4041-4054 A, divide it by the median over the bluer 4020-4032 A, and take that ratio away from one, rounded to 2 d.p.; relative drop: 0.00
